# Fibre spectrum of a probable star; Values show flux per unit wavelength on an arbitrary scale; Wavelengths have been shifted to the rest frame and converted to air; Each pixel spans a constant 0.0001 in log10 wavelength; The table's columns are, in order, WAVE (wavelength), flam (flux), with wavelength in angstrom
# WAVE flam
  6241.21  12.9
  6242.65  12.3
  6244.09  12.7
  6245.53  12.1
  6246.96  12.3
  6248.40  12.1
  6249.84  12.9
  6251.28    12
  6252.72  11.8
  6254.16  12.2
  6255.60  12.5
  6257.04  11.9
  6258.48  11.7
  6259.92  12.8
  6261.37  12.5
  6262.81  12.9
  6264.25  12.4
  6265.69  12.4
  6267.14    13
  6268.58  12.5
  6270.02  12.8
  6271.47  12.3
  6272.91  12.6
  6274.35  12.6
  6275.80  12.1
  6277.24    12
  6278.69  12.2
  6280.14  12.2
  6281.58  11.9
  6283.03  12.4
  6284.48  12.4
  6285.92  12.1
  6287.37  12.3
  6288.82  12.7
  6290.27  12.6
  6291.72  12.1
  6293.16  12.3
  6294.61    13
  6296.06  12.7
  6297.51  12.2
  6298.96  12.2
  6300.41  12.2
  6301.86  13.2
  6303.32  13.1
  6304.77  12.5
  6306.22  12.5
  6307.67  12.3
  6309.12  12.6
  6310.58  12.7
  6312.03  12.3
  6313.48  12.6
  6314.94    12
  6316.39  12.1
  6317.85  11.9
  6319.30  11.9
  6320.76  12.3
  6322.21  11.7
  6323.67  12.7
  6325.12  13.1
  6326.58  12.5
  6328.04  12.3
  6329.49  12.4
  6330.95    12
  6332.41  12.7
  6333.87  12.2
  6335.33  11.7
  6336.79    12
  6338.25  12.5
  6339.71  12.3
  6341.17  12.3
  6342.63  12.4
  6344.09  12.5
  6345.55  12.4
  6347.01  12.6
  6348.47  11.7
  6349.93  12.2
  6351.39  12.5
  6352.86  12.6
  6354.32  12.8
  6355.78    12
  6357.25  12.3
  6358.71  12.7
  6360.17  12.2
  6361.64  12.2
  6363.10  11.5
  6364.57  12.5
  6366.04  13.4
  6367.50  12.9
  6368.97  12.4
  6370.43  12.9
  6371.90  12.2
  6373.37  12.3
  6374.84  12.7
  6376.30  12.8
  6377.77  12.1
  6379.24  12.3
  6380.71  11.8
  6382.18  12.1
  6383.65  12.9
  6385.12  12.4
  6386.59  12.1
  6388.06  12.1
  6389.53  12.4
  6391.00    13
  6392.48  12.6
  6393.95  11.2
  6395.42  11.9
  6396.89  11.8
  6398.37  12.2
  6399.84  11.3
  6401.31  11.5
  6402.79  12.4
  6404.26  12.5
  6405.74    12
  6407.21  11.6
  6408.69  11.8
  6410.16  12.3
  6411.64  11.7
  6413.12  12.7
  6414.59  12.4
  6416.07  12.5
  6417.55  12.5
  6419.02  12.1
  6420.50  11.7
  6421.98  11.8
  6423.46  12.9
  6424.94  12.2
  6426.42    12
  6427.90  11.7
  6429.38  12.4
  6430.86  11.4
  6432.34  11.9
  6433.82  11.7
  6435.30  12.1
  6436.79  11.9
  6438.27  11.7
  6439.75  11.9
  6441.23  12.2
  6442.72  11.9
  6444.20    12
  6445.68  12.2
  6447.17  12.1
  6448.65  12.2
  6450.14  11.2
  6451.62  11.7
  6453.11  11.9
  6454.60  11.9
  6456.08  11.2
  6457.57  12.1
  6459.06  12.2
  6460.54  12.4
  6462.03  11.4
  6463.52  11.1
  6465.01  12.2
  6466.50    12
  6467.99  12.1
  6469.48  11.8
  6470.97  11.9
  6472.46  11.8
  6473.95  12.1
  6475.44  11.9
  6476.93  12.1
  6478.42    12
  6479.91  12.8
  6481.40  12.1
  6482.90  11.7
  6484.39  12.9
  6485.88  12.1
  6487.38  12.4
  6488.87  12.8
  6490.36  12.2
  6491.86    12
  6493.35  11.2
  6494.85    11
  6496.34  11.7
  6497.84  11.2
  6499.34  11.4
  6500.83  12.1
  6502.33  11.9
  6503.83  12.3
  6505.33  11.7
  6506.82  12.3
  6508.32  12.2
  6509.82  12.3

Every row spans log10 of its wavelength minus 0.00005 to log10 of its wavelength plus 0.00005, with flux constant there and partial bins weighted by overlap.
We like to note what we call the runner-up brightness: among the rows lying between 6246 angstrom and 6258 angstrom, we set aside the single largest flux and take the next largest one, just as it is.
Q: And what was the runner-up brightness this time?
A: 12.5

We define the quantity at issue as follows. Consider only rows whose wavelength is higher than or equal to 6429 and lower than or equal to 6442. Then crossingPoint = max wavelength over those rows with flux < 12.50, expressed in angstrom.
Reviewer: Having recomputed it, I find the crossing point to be 6441.23 angstrom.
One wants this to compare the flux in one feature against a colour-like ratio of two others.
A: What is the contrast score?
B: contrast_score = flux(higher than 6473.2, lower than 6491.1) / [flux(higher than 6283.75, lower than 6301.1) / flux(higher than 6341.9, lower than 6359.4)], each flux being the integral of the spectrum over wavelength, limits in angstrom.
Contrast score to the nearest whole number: 221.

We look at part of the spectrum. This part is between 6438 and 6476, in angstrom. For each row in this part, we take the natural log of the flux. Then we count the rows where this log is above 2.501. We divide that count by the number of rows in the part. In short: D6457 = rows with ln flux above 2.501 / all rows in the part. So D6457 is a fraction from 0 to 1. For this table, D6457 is 0.23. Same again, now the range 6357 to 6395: 0.73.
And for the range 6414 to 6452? 0.35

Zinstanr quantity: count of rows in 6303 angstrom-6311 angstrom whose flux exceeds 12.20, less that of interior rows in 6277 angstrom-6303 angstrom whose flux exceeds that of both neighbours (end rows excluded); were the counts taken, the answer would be 4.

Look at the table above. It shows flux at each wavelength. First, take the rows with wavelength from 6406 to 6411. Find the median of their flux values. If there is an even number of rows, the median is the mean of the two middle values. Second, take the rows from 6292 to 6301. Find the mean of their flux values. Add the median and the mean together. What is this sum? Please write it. 24.23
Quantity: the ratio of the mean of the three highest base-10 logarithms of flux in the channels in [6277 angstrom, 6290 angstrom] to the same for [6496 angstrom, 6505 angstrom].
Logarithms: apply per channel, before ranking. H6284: 1.01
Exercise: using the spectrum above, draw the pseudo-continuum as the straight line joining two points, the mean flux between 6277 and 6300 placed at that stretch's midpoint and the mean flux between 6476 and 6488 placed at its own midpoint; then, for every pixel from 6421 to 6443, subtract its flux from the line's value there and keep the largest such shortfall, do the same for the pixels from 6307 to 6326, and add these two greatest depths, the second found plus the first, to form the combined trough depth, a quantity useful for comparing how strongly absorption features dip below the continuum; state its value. 1.50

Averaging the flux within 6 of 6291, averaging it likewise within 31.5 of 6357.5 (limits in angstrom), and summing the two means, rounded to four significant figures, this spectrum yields 24.83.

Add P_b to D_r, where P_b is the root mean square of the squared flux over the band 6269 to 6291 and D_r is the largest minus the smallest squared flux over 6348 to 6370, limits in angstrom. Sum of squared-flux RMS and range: 200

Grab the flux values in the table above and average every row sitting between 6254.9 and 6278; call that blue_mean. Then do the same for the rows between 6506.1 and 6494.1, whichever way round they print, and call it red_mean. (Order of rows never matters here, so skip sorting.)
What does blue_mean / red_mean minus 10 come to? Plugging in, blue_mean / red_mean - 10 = -8.934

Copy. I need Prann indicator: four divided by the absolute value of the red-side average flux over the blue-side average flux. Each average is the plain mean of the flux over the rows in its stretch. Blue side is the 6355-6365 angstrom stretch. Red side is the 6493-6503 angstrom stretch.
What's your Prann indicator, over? 4.24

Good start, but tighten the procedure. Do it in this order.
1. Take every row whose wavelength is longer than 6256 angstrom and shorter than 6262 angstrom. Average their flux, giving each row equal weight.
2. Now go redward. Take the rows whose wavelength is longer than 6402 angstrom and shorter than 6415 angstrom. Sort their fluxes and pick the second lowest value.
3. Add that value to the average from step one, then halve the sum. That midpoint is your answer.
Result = 12.0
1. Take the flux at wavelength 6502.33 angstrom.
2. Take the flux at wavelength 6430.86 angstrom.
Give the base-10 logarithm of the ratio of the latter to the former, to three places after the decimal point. -0.019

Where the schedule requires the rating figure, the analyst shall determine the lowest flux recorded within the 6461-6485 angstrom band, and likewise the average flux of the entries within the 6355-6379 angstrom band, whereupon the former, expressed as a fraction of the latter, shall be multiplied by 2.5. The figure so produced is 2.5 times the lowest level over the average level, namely 2.23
